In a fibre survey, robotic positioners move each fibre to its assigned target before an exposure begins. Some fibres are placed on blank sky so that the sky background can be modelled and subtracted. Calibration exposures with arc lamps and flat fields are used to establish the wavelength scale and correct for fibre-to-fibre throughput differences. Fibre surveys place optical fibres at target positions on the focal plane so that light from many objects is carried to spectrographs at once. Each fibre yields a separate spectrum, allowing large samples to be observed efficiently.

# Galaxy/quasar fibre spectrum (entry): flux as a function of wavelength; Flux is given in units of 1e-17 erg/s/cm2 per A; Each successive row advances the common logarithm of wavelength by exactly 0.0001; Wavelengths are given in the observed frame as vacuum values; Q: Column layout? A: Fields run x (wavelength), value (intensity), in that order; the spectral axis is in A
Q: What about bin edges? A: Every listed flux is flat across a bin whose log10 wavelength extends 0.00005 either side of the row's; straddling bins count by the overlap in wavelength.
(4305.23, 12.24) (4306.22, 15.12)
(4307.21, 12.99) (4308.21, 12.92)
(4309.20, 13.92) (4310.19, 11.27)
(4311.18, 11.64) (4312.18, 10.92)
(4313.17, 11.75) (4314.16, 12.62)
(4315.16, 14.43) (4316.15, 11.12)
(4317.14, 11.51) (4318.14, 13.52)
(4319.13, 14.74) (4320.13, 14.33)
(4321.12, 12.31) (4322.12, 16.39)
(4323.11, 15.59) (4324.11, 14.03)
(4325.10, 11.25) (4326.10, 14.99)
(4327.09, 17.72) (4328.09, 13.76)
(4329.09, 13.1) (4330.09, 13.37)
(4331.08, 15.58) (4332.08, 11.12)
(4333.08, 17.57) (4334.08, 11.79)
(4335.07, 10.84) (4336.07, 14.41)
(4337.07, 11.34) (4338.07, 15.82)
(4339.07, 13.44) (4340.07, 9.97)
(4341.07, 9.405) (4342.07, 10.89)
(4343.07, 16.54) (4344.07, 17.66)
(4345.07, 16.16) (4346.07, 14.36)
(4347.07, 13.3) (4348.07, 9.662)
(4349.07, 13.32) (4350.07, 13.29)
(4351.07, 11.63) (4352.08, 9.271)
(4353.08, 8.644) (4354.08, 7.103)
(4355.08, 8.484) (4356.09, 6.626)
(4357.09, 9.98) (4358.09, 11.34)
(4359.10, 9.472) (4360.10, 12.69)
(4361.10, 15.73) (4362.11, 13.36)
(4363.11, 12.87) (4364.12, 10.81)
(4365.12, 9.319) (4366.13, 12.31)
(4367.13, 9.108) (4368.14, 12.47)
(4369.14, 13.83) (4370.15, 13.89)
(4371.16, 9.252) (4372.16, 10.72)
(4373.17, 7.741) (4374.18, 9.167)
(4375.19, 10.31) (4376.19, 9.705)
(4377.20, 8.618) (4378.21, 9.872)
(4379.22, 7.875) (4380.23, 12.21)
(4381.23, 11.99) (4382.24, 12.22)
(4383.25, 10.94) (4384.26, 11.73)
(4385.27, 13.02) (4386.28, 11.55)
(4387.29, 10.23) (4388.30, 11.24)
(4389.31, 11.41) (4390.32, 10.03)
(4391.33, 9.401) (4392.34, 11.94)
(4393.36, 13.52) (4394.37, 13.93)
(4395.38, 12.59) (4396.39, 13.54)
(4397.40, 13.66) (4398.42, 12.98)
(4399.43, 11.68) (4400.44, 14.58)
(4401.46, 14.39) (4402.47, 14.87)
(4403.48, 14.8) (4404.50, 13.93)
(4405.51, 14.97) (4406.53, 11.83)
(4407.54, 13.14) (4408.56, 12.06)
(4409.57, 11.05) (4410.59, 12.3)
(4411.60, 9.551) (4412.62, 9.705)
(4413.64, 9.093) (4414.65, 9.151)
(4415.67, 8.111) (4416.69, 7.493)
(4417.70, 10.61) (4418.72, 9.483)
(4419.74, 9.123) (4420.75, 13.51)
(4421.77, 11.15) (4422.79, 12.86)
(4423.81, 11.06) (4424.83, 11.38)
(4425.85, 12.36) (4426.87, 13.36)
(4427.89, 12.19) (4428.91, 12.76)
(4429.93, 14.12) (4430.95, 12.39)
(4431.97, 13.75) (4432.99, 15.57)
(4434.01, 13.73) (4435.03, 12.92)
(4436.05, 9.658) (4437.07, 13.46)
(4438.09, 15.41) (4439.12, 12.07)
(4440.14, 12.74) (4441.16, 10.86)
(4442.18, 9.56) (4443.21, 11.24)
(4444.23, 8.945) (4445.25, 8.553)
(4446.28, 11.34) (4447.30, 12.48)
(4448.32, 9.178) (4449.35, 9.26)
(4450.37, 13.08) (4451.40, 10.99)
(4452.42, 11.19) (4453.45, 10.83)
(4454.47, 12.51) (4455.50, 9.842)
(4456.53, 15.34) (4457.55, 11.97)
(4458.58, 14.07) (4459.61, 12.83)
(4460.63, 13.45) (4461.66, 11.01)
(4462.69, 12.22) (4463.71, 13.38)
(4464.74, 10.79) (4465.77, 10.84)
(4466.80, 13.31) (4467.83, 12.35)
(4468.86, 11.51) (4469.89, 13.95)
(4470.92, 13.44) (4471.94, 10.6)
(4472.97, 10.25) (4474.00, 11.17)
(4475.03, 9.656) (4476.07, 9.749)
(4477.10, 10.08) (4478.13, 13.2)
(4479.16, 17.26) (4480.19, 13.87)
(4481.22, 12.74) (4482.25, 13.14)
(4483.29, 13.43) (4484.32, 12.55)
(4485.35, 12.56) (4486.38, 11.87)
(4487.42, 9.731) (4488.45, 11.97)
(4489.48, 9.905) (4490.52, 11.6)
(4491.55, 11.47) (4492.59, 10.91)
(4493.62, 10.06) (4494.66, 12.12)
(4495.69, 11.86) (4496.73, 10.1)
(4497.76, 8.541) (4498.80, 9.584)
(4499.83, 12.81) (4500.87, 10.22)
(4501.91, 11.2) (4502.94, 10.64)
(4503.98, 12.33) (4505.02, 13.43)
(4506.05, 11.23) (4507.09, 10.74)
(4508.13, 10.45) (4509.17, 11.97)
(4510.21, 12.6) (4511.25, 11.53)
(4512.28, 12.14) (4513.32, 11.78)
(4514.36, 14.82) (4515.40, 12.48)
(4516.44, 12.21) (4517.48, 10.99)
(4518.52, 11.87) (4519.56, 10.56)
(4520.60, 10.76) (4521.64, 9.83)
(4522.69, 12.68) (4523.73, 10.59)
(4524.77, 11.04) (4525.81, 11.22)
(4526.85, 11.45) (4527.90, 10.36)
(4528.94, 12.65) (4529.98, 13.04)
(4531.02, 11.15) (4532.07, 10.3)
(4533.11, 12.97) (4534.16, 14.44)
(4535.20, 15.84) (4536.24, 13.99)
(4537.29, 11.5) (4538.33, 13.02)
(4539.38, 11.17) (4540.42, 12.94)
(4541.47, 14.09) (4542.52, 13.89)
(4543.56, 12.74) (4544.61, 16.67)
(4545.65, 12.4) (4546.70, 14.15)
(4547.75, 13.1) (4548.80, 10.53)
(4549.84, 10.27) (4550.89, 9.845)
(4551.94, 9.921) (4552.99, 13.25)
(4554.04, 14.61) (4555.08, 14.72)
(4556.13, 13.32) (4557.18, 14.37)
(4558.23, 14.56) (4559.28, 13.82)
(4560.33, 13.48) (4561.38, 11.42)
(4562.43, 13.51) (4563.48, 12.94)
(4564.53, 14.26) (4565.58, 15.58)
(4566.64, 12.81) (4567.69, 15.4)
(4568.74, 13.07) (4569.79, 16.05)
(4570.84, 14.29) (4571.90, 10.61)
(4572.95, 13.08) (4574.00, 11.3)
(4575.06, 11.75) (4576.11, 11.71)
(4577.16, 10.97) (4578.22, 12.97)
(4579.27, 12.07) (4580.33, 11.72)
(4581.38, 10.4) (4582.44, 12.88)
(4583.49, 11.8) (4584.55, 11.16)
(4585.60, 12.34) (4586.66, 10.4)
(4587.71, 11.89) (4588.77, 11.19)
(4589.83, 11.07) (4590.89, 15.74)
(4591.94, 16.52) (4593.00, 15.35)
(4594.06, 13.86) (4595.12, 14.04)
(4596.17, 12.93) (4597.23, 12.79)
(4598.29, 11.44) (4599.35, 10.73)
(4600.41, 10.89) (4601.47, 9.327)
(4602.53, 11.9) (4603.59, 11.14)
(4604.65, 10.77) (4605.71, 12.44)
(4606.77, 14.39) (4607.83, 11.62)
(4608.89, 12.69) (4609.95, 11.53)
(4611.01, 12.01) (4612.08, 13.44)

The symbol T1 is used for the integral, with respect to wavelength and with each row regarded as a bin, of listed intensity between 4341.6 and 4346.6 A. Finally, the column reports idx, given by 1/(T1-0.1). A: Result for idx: 0.013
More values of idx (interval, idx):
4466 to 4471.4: 0.015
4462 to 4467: 0.017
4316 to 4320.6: 0.017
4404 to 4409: 0.015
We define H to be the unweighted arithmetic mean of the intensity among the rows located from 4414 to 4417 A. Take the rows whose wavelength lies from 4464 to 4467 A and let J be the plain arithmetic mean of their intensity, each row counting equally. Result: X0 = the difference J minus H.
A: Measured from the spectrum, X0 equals 3.4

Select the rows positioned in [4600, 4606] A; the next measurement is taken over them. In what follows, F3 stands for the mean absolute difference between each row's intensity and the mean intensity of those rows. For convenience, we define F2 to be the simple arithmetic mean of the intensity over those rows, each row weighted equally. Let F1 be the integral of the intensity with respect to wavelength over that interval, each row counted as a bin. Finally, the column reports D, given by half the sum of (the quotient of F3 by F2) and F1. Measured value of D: 33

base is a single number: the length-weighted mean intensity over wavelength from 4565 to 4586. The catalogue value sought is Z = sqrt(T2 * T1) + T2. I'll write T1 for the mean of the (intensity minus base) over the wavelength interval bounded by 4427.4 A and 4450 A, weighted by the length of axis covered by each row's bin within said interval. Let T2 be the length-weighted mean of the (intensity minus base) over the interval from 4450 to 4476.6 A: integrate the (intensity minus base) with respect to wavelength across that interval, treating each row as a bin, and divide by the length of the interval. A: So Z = 0.00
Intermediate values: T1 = -0.68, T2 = -0.67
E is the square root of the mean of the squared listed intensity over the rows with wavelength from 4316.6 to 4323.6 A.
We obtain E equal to 14.1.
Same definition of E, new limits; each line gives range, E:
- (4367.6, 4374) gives 11.5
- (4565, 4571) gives 14.6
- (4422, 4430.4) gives 12.5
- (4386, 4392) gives 10.7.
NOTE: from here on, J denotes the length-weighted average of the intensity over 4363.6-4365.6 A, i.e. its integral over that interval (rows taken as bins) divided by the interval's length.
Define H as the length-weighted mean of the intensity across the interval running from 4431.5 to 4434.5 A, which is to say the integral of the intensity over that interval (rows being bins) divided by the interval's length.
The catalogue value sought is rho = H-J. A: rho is 4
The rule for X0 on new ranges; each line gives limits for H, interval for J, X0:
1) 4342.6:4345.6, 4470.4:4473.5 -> -5.4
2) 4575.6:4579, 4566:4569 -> 1.9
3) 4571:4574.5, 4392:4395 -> 1.5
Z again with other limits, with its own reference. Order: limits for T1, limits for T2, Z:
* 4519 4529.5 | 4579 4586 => 0.27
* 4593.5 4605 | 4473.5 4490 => 0.10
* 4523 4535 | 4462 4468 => 0.10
